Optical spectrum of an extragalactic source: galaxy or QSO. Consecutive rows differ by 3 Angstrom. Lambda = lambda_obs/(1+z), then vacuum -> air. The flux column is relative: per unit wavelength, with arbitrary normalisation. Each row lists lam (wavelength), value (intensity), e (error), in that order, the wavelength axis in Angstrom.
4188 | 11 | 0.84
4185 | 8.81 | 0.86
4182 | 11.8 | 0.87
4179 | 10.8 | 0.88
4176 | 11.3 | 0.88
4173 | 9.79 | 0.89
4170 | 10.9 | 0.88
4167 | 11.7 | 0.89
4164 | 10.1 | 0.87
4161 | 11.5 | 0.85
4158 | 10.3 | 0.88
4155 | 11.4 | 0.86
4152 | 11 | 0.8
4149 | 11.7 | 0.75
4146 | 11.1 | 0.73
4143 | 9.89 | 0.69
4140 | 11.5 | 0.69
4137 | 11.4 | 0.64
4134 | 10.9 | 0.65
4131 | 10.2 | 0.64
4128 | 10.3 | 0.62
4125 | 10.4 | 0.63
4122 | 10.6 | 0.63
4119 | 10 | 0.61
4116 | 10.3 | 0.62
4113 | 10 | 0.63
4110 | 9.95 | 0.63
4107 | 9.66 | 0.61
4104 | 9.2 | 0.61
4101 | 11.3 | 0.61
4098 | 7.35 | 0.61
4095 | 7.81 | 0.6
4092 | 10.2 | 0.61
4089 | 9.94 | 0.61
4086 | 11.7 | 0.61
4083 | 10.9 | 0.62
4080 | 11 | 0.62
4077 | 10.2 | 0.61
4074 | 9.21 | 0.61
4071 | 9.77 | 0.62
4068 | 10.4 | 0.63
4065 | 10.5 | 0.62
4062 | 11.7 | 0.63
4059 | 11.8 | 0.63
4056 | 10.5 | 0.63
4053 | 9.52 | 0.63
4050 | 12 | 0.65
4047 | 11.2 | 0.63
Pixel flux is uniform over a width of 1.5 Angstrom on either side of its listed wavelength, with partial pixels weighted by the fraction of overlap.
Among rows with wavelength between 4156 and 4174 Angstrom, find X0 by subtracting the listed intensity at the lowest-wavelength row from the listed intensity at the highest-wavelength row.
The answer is -0.5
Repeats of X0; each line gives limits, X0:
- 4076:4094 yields 0.0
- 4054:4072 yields -0.7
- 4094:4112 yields 2.1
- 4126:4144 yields -0.4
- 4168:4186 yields -2.1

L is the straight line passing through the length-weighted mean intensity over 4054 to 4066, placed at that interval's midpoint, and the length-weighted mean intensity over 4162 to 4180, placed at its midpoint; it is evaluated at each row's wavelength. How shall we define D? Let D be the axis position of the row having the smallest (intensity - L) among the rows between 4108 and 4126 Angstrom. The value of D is 4110 Angstrom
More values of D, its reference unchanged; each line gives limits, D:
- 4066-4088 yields 4074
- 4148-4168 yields 4164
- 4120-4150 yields 4143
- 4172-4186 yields 4185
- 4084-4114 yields 4098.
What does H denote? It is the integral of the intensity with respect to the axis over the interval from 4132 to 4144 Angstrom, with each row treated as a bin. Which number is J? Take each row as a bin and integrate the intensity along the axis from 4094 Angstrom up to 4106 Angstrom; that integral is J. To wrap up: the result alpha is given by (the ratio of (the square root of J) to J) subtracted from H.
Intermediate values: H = 131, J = 108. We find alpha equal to 131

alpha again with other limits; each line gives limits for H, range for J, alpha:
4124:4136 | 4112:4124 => 126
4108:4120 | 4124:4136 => 120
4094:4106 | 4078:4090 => 108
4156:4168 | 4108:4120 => 131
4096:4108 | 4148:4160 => 112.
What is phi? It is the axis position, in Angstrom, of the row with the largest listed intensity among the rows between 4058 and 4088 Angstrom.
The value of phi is 4059 Angstrom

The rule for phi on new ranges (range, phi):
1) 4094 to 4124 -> 4101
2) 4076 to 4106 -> 4086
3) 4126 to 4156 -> 4149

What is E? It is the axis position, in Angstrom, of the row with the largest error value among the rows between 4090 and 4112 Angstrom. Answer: 4110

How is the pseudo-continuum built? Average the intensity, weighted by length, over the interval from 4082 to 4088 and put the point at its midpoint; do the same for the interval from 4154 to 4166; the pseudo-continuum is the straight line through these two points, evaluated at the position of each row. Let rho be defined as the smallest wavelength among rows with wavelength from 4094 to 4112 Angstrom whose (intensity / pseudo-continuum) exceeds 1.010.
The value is 4101 Angstrom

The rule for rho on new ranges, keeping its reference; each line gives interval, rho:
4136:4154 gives 4137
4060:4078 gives 4062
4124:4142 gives 4137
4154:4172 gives 4155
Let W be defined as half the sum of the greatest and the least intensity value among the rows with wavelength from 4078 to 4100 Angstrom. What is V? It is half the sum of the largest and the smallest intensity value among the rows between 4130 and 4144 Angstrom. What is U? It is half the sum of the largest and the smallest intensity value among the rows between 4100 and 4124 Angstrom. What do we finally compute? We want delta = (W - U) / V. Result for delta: -0.07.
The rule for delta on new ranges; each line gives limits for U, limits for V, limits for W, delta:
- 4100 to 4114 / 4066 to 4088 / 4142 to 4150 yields 0.05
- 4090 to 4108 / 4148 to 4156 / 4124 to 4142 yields 0.13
